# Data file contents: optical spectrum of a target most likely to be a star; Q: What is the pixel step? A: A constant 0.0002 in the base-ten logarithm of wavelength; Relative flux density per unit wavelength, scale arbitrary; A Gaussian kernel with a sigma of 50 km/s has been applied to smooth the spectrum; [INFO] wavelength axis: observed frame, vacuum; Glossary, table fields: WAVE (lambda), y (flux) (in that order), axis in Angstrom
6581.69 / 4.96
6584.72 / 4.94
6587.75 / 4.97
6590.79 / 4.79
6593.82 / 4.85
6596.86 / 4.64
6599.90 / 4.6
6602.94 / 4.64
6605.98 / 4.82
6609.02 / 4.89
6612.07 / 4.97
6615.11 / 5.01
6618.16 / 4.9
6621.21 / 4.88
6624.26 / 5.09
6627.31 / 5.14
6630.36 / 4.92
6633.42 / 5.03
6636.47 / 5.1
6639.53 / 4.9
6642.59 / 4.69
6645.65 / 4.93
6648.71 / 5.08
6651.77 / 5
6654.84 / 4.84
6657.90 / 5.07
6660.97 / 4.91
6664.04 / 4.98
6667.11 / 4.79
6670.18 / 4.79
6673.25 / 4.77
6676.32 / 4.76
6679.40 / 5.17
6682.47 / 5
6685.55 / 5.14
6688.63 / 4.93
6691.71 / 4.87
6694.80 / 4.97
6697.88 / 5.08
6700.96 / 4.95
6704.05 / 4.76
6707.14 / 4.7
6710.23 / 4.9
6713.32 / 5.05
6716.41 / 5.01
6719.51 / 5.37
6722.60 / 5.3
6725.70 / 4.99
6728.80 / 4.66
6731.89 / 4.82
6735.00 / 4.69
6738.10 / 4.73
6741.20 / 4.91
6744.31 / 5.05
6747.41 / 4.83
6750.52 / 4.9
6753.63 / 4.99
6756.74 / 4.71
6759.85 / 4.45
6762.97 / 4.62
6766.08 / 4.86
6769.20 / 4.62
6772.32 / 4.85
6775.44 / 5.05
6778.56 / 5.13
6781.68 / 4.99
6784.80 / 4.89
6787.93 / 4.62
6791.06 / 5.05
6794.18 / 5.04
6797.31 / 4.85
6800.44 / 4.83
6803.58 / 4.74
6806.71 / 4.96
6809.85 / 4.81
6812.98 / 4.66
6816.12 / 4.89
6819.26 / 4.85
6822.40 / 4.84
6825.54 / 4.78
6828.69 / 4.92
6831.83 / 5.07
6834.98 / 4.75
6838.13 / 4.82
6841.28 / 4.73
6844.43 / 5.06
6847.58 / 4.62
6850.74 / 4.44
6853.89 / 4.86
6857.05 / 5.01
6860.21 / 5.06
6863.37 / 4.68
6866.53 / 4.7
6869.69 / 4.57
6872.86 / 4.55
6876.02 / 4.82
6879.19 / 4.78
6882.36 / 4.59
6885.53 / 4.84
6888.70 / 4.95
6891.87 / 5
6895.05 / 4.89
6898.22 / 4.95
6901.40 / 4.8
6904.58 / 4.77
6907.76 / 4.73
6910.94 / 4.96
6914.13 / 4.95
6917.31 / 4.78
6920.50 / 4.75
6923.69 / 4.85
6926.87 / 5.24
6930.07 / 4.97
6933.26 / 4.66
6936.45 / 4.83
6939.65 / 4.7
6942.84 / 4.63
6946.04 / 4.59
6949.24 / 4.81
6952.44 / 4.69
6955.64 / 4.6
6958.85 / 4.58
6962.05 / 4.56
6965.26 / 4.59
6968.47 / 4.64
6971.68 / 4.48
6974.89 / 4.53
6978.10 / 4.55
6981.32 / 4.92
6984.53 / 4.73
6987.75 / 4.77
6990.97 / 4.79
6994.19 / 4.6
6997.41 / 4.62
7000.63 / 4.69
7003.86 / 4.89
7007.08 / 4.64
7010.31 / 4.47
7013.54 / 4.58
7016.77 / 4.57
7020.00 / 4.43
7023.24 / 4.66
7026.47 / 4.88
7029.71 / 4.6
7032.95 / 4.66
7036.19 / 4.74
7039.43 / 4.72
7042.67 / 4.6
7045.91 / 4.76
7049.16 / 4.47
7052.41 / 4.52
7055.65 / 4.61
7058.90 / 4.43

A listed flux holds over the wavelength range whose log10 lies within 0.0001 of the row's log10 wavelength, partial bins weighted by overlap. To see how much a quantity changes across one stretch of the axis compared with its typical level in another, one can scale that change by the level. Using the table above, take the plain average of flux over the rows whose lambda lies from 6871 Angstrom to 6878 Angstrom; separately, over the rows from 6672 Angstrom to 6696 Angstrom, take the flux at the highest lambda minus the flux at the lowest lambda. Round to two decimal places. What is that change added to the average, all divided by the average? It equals 1.04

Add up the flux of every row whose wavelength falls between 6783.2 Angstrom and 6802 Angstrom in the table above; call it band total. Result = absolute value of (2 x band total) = 59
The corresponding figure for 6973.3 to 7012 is 112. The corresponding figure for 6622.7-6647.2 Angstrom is 80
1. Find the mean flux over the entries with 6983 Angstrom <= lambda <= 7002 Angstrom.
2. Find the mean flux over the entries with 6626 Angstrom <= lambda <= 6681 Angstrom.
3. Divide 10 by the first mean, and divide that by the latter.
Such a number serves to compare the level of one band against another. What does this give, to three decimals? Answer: 0.431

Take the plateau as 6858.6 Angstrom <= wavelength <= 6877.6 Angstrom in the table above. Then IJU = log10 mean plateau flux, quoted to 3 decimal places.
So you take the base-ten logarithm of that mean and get 0.675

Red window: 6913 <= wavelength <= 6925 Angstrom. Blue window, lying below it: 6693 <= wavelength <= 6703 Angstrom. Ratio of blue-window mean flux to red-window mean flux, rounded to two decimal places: 1.03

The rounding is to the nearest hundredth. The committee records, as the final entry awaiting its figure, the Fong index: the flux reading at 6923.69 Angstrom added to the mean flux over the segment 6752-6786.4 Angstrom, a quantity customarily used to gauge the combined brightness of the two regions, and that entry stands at 9.68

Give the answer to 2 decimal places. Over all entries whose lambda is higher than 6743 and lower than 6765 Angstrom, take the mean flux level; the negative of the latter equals -4.79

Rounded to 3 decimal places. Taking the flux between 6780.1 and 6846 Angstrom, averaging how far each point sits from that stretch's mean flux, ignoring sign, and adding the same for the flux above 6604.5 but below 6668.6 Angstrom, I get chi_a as 0.197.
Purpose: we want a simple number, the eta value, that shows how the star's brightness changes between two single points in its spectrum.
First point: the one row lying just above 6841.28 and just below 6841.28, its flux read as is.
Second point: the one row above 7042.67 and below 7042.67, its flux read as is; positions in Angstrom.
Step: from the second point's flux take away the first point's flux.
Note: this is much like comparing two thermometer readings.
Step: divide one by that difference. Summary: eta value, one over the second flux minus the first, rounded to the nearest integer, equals -8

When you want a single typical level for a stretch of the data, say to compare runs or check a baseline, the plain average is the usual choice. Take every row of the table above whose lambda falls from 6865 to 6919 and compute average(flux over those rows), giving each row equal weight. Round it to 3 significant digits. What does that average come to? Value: 4.80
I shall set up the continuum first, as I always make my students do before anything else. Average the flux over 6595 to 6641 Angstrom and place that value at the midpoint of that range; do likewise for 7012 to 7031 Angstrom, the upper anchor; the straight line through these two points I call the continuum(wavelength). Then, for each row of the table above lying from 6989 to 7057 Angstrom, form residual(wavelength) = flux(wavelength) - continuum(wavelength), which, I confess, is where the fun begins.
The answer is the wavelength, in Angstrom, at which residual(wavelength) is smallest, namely 7020.00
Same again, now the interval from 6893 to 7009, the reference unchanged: 6971.68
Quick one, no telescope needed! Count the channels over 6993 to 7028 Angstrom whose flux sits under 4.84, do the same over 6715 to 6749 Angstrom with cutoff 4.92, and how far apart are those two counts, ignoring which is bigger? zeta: 3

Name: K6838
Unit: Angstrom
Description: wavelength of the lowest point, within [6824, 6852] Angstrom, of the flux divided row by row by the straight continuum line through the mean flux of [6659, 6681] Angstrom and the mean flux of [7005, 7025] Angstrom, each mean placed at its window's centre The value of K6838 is 6850.74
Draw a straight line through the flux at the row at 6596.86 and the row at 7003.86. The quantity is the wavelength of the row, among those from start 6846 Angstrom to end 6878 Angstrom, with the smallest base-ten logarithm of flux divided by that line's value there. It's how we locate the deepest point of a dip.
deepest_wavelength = 6850.74 Angstrom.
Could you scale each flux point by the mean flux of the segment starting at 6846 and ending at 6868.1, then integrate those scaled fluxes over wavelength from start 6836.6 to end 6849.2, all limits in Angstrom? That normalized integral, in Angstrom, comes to 13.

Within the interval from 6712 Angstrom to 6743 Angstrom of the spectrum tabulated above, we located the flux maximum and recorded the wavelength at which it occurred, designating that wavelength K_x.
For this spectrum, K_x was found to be 6719.51 Angstrom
